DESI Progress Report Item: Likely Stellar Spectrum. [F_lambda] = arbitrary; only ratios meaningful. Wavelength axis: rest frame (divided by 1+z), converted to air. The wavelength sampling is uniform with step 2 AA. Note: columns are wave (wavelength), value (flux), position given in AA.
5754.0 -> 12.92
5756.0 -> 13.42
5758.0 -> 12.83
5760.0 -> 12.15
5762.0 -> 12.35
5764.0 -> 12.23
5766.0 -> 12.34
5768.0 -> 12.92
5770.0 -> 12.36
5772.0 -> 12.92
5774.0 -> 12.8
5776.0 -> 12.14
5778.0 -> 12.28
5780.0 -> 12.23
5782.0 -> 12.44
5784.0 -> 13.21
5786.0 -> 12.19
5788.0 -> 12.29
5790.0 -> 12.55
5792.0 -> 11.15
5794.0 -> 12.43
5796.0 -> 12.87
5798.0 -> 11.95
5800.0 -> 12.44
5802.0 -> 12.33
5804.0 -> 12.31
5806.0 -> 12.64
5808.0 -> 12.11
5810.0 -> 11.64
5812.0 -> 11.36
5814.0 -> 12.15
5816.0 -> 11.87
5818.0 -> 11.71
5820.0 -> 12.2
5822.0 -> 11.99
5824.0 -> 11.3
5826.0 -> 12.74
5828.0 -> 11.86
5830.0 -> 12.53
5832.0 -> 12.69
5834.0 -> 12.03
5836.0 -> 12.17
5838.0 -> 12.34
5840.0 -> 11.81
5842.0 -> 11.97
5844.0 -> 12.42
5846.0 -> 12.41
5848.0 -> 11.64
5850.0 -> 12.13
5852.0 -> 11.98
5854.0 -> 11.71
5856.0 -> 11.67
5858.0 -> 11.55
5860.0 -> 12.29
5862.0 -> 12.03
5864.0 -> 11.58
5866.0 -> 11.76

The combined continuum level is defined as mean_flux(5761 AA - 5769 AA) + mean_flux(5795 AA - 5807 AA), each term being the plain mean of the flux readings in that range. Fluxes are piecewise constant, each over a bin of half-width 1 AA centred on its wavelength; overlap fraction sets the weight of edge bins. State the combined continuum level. 24.9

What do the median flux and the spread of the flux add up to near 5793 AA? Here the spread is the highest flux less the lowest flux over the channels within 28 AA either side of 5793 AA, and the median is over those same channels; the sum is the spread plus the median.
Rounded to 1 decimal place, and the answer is 14.4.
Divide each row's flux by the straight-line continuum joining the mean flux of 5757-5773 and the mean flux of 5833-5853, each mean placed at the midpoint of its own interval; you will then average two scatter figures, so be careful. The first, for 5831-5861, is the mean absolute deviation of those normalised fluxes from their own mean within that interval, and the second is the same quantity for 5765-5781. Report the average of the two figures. 0.0222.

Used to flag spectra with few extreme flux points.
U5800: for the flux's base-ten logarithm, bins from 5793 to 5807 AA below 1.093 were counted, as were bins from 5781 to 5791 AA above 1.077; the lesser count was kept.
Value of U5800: 3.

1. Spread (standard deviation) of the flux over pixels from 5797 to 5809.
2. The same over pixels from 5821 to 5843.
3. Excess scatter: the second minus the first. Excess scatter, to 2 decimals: 0.18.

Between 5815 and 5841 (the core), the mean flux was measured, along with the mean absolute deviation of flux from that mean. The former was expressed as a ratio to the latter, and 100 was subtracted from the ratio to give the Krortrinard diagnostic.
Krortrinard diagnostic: -63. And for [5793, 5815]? -63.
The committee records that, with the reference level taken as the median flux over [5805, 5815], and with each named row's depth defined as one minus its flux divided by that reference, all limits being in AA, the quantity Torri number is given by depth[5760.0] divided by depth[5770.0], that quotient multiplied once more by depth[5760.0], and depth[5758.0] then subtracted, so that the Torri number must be 0.059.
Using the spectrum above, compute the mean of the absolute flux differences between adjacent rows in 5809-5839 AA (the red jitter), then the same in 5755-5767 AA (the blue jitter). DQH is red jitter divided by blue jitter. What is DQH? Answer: 1.5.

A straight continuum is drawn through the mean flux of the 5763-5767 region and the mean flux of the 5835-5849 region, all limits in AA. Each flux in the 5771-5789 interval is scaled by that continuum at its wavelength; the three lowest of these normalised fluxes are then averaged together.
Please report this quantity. 0.995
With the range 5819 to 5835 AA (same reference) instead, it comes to 0.964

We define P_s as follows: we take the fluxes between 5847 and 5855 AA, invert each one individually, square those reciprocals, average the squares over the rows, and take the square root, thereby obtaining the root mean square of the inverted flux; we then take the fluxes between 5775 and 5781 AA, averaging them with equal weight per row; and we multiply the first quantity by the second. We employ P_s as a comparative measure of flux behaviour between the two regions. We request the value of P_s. 1.03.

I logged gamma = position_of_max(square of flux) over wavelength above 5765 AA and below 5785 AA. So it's 5784.0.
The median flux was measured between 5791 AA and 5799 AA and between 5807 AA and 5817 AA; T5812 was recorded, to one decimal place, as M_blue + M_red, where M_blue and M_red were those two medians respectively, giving 24.1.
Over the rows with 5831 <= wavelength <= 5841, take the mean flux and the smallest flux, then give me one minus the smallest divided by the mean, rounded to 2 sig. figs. 0.033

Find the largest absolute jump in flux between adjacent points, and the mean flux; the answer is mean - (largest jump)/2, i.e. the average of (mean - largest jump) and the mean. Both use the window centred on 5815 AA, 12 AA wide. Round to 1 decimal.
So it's 11.4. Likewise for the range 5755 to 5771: 12.2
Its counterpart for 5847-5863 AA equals 11.5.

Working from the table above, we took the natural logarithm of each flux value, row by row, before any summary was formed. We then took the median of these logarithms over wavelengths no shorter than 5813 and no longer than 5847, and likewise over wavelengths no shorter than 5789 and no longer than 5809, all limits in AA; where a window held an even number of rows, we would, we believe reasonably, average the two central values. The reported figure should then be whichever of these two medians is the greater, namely 2.52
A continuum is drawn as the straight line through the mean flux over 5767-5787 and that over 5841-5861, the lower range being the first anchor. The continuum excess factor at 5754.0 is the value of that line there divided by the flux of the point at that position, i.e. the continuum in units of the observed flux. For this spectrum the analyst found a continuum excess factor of 0.99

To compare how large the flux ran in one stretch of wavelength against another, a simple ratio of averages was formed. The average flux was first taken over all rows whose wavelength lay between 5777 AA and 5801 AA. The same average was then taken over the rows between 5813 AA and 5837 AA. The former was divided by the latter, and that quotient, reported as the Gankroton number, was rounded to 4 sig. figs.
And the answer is 1.019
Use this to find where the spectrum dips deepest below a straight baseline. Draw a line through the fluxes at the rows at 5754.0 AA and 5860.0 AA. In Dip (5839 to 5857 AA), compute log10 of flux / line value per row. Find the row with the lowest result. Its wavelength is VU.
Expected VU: 5848.0 AA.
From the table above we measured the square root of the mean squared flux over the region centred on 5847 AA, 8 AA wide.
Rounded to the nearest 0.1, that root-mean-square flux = 12.2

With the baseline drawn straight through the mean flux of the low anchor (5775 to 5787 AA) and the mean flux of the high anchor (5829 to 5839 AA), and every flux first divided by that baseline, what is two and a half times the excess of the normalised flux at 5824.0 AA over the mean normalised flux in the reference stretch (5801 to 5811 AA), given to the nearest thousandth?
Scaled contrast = -0.179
